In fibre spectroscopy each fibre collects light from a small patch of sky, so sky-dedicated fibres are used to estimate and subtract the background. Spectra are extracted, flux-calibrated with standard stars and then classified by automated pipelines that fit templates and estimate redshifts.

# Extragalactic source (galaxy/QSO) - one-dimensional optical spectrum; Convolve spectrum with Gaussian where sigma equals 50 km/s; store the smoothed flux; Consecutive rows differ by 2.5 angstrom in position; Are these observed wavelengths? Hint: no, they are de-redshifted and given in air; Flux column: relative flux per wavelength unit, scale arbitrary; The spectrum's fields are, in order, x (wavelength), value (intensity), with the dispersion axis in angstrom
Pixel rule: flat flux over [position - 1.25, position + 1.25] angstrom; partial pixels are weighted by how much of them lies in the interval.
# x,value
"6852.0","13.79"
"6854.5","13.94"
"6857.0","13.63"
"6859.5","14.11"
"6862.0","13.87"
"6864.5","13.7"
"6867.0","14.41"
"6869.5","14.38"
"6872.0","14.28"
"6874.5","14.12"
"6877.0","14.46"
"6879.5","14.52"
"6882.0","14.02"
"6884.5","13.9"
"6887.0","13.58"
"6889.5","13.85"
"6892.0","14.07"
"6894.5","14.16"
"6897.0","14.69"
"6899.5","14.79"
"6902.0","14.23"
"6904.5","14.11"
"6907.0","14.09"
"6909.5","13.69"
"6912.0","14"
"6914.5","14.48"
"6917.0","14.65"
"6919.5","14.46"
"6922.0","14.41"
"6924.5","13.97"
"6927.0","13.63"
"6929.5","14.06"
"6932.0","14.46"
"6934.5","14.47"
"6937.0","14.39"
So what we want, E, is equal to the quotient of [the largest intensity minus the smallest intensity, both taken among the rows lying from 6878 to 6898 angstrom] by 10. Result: 0.111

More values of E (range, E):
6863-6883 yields 0.082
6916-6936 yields 0.102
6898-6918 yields 0.110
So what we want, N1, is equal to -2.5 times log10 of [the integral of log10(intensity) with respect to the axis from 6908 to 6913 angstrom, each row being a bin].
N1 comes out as -1.89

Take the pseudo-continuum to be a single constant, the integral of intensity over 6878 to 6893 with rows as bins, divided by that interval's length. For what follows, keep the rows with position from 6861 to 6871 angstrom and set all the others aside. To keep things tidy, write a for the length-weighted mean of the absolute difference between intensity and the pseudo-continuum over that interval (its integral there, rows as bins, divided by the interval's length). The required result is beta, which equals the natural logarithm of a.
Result -1.17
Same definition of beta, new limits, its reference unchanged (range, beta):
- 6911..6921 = -0.89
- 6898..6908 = -1.13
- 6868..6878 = -1.16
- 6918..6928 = -1.12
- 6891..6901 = -0.83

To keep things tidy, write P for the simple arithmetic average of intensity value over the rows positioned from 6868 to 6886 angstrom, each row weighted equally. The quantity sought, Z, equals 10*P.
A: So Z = 142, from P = 14.24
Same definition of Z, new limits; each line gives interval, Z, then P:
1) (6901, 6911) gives 140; 14.03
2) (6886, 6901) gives 142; 14.19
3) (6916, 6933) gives 142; 14.23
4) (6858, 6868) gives 140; 14.02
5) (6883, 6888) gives 137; 13.74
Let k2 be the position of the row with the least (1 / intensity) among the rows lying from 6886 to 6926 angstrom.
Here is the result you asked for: 6899.5 angstrom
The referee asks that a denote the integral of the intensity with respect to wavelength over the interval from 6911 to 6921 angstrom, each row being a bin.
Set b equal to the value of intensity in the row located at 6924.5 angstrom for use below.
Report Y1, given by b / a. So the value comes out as 0.10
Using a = 144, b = 13.97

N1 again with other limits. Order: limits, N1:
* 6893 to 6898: -1.91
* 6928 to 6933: -1.90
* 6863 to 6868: -1.90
